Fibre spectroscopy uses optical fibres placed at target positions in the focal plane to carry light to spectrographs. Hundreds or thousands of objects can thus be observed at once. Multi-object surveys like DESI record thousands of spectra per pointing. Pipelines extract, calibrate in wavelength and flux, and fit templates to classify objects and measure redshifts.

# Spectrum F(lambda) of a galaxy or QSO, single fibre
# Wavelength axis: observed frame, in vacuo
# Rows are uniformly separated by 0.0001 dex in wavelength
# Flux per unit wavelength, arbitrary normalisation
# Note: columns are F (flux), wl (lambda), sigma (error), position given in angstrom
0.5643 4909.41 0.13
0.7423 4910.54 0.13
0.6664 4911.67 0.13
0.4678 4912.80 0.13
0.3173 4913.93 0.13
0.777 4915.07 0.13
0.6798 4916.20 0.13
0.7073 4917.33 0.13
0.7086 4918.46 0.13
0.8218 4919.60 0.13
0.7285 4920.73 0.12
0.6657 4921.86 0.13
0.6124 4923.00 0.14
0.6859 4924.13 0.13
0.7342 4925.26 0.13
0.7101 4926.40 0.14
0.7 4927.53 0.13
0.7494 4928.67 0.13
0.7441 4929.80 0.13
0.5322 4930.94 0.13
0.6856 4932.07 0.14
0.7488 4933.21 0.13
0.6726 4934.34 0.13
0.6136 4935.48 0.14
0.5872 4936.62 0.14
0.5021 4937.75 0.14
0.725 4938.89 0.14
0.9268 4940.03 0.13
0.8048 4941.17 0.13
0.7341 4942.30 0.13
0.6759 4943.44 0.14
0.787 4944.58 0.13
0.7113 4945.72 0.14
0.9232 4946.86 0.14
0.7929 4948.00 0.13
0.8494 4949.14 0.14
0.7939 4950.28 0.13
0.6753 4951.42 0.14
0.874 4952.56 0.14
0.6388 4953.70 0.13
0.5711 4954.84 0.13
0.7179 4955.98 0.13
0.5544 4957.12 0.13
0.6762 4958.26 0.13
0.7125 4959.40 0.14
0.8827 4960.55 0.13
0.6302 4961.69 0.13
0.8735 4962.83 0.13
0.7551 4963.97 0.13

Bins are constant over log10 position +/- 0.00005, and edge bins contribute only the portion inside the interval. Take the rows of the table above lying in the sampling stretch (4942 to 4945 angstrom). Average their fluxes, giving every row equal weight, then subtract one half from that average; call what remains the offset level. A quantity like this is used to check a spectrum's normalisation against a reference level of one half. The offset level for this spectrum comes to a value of 0.23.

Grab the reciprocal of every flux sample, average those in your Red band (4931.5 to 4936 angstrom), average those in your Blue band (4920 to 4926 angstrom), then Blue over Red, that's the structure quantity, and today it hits 0.99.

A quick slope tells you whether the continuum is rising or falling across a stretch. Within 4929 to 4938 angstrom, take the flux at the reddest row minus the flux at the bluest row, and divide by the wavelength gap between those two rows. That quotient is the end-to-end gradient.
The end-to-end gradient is -0.030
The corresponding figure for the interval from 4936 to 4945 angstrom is 0.025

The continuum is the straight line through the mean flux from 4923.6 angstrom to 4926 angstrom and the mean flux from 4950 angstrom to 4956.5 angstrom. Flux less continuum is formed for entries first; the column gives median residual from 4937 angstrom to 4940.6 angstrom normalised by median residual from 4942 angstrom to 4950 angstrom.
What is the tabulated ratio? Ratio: 0.2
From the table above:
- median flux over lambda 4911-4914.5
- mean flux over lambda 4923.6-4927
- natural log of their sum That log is 0.164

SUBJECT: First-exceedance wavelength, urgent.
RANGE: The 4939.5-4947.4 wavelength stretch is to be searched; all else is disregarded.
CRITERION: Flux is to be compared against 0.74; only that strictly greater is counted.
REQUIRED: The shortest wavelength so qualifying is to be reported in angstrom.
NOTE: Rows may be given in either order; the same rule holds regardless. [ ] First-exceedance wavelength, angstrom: 4940.03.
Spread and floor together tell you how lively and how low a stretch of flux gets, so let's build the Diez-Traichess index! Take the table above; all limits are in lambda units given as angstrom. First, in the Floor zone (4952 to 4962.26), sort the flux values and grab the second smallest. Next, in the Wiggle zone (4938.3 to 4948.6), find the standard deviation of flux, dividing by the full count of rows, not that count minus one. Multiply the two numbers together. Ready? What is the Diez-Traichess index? 0.048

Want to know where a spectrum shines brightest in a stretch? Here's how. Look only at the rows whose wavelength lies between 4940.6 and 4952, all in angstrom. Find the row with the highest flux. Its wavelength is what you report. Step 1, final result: 4946.86 angstrom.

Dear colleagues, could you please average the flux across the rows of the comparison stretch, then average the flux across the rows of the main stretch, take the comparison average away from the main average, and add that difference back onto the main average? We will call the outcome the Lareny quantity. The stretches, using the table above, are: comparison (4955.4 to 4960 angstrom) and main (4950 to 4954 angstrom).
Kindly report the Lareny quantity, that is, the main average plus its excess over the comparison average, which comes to 0.83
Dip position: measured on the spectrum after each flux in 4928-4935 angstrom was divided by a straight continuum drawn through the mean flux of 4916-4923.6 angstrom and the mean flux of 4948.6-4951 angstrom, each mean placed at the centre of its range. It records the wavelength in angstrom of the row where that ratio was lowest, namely 4930.94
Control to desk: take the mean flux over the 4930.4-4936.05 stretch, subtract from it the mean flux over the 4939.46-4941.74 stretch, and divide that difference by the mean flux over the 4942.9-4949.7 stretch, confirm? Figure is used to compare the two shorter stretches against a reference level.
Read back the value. -0.27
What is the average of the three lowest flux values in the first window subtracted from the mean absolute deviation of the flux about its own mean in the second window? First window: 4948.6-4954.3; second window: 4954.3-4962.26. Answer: -0.62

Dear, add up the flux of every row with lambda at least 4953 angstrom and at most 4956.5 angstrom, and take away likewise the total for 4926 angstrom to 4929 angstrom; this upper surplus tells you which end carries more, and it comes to -0.2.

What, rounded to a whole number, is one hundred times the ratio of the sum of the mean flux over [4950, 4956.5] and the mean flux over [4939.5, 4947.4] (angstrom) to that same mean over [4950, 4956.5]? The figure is 212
